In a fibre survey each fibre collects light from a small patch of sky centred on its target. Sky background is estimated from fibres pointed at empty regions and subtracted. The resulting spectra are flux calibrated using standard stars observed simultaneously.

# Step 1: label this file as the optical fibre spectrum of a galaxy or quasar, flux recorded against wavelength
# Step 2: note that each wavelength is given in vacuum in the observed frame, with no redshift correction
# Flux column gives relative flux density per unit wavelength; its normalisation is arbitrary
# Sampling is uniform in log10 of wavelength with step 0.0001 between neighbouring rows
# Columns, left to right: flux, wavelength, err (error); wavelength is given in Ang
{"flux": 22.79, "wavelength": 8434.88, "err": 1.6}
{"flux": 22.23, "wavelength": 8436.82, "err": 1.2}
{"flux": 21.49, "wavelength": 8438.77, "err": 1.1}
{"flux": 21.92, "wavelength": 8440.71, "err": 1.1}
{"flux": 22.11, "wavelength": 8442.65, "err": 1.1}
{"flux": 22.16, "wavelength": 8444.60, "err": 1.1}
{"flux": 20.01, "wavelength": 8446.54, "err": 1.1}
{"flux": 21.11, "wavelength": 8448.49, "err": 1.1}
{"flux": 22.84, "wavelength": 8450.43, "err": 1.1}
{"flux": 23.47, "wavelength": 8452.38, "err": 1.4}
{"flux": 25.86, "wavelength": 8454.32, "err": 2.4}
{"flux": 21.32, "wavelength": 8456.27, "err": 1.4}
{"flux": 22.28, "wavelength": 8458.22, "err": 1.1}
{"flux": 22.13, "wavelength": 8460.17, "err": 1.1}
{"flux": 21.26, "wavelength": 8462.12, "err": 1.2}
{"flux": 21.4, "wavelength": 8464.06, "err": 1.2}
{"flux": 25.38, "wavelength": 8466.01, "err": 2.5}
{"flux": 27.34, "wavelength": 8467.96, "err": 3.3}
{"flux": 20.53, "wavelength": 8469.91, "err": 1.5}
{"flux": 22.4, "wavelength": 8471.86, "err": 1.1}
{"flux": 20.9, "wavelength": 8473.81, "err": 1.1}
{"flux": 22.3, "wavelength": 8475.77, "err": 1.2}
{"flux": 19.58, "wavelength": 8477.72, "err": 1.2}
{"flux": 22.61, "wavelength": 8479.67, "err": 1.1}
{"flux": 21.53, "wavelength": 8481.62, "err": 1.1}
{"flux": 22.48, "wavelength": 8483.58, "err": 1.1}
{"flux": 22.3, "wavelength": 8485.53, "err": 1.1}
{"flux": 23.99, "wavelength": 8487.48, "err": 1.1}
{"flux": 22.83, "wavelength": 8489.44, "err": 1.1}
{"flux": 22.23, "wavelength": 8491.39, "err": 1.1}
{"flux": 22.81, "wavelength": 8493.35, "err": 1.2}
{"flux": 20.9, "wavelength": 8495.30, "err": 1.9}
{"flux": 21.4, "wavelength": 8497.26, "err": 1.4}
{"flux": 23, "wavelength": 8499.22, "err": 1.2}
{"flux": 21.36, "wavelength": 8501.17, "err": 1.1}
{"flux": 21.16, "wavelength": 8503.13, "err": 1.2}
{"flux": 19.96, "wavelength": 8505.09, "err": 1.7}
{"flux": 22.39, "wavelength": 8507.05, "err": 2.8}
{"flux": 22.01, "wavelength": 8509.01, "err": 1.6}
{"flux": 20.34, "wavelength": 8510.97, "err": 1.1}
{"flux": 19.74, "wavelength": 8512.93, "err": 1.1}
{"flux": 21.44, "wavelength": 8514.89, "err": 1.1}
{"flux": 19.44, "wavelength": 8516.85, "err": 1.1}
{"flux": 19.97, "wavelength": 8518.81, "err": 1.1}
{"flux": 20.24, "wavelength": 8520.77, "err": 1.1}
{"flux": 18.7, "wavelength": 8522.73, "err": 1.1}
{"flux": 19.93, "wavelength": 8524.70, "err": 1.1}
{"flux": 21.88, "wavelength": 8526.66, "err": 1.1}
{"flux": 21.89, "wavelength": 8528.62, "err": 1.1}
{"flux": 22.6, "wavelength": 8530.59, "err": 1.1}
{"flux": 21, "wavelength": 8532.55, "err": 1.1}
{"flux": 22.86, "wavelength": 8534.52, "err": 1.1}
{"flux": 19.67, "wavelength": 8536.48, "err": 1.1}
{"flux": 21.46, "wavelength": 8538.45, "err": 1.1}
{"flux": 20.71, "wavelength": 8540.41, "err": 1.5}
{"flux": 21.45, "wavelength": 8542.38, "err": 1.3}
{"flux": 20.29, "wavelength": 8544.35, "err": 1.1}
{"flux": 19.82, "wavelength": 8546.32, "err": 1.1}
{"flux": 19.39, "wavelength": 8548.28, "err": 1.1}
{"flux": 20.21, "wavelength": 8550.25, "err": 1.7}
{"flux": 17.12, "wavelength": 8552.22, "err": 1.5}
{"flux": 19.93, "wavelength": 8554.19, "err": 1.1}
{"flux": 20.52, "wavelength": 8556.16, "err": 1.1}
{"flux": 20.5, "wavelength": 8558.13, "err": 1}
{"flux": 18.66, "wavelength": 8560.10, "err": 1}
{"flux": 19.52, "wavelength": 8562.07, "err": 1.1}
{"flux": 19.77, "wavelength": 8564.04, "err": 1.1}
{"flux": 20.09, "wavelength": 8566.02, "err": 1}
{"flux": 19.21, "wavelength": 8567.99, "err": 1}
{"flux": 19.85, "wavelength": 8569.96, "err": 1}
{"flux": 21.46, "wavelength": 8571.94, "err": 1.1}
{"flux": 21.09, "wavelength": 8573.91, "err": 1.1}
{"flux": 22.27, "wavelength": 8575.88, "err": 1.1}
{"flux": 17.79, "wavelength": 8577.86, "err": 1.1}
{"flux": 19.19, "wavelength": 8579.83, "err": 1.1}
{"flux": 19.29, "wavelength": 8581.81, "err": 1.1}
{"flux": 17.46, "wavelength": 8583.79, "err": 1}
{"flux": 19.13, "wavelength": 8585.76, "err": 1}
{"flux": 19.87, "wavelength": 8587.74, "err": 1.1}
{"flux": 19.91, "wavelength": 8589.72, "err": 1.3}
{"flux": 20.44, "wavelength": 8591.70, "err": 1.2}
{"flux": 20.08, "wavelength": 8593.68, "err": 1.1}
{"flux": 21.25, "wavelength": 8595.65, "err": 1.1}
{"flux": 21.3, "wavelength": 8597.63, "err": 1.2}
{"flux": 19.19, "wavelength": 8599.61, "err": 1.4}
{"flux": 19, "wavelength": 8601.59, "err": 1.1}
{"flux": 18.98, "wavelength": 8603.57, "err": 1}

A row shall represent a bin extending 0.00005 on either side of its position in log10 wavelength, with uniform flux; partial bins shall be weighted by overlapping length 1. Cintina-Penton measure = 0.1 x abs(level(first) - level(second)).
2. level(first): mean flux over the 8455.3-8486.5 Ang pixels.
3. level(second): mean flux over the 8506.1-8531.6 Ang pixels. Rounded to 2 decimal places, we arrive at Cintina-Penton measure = 0.14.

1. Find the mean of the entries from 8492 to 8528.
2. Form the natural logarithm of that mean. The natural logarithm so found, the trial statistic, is 3.04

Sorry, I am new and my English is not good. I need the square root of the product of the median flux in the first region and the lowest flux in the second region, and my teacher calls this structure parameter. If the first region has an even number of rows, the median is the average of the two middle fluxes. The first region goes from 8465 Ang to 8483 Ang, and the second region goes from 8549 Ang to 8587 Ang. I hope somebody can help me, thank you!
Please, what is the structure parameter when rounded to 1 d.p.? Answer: 19.5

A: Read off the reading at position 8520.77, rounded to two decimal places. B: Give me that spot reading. 20.24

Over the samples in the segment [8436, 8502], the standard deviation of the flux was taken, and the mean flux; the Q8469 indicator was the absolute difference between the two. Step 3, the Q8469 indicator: 20.7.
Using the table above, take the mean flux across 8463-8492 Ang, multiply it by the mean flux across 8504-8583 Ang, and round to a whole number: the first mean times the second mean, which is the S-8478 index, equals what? 458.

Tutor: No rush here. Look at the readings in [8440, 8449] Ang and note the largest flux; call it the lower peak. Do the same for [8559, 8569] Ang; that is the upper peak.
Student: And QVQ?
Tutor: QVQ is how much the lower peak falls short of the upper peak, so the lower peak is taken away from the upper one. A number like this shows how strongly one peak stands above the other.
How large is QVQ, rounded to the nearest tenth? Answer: -2.1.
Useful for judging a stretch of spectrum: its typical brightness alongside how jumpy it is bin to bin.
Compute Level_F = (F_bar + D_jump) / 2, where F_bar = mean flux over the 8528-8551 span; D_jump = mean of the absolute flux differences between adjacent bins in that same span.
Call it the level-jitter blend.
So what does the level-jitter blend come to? 11.1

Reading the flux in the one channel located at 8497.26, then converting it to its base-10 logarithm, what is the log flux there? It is 1.330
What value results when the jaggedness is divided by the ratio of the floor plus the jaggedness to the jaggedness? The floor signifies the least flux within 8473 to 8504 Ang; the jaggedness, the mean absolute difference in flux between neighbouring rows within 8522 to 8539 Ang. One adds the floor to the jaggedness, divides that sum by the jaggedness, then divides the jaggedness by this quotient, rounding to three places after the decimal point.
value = 0.113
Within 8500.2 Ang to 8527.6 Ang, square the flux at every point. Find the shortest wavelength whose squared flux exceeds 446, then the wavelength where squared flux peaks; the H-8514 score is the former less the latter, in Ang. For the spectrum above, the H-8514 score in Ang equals -5.9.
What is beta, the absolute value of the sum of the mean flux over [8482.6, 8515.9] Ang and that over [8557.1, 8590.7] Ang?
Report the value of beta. 41.5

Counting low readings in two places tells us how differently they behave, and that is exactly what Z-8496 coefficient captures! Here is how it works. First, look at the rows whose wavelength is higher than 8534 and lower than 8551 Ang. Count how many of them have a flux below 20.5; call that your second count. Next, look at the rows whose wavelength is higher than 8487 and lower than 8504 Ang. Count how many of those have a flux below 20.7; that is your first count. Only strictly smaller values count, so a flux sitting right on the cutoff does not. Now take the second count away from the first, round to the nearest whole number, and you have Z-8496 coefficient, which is -5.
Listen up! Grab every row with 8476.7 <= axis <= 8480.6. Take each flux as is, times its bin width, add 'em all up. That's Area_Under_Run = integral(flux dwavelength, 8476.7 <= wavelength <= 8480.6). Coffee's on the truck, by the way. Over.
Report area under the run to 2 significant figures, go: 82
